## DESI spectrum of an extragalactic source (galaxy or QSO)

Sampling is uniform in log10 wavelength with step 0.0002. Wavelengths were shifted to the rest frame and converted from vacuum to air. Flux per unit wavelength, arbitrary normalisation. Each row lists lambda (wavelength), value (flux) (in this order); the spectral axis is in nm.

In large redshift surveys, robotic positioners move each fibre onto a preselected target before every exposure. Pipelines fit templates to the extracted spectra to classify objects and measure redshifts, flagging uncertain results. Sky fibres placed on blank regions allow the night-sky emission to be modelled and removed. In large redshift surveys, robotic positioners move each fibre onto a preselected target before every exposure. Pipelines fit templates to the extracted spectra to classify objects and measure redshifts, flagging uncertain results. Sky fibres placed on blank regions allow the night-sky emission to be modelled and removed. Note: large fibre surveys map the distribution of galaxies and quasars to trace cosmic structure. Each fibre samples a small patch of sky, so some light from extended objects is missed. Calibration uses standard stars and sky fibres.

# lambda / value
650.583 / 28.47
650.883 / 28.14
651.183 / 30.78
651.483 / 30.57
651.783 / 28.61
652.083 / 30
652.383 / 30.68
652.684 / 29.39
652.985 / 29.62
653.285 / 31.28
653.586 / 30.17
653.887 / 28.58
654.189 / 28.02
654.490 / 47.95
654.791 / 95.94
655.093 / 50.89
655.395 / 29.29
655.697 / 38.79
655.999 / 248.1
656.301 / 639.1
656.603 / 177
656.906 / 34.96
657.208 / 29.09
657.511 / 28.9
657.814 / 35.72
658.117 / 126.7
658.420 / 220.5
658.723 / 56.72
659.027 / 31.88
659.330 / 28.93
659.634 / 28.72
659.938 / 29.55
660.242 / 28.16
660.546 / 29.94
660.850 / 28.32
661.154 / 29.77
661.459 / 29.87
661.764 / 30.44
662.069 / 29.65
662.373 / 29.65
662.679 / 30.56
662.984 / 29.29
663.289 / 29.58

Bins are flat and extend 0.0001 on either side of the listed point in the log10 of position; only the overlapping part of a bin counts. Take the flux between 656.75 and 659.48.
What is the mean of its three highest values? 135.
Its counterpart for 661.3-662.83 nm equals 30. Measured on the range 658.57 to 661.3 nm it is 40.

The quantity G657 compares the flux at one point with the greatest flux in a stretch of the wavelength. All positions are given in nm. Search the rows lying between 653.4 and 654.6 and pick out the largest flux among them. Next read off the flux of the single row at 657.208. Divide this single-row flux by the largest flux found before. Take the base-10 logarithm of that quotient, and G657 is -0.22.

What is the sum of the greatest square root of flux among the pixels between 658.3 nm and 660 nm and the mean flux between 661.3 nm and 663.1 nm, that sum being 45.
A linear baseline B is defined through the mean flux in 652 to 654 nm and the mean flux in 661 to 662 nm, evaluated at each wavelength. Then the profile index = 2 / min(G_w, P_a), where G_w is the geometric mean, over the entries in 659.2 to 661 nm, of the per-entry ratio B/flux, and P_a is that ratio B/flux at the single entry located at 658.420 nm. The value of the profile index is 15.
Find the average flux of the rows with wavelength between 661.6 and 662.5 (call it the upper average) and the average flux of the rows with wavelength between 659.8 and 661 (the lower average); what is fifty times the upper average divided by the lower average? 52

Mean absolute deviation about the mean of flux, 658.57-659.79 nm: 10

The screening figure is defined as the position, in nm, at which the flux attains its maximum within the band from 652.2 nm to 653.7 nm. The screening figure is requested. 653.285 nm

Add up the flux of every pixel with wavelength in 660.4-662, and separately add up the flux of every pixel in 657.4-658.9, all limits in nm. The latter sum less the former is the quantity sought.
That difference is 320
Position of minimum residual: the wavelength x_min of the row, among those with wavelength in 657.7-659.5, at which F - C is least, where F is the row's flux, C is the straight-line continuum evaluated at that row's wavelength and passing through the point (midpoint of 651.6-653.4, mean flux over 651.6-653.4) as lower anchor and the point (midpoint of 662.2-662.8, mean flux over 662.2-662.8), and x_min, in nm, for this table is 659.330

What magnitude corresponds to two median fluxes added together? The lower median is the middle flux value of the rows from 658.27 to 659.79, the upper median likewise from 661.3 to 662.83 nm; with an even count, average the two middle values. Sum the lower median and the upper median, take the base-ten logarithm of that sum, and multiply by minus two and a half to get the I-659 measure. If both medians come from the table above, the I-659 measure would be -4.48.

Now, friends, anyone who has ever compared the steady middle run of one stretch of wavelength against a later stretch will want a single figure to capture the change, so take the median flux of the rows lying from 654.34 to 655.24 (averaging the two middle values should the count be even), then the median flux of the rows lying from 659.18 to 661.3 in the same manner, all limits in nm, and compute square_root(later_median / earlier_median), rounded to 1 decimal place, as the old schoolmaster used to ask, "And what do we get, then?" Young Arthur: 0.8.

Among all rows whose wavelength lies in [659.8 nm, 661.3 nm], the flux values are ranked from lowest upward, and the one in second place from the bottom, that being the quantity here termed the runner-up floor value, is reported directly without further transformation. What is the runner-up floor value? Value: 28.32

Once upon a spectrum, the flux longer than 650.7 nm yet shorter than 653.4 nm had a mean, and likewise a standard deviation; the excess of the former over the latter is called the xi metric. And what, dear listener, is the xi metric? 29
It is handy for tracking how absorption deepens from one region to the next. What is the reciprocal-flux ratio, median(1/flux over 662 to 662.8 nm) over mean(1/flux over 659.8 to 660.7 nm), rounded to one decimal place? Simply 1.0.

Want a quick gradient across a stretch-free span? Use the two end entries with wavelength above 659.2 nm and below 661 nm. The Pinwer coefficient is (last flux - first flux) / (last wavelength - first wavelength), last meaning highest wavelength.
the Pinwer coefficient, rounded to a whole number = 0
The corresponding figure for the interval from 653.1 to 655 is 43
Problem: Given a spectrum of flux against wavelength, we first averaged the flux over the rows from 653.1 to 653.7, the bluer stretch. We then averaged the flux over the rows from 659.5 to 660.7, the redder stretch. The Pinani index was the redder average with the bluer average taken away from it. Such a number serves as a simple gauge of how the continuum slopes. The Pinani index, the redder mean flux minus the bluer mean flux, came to -2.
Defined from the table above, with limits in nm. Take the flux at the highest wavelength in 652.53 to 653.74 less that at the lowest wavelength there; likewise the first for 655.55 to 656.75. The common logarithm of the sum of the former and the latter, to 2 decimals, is 2.14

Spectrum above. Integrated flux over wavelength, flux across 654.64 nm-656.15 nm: 140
